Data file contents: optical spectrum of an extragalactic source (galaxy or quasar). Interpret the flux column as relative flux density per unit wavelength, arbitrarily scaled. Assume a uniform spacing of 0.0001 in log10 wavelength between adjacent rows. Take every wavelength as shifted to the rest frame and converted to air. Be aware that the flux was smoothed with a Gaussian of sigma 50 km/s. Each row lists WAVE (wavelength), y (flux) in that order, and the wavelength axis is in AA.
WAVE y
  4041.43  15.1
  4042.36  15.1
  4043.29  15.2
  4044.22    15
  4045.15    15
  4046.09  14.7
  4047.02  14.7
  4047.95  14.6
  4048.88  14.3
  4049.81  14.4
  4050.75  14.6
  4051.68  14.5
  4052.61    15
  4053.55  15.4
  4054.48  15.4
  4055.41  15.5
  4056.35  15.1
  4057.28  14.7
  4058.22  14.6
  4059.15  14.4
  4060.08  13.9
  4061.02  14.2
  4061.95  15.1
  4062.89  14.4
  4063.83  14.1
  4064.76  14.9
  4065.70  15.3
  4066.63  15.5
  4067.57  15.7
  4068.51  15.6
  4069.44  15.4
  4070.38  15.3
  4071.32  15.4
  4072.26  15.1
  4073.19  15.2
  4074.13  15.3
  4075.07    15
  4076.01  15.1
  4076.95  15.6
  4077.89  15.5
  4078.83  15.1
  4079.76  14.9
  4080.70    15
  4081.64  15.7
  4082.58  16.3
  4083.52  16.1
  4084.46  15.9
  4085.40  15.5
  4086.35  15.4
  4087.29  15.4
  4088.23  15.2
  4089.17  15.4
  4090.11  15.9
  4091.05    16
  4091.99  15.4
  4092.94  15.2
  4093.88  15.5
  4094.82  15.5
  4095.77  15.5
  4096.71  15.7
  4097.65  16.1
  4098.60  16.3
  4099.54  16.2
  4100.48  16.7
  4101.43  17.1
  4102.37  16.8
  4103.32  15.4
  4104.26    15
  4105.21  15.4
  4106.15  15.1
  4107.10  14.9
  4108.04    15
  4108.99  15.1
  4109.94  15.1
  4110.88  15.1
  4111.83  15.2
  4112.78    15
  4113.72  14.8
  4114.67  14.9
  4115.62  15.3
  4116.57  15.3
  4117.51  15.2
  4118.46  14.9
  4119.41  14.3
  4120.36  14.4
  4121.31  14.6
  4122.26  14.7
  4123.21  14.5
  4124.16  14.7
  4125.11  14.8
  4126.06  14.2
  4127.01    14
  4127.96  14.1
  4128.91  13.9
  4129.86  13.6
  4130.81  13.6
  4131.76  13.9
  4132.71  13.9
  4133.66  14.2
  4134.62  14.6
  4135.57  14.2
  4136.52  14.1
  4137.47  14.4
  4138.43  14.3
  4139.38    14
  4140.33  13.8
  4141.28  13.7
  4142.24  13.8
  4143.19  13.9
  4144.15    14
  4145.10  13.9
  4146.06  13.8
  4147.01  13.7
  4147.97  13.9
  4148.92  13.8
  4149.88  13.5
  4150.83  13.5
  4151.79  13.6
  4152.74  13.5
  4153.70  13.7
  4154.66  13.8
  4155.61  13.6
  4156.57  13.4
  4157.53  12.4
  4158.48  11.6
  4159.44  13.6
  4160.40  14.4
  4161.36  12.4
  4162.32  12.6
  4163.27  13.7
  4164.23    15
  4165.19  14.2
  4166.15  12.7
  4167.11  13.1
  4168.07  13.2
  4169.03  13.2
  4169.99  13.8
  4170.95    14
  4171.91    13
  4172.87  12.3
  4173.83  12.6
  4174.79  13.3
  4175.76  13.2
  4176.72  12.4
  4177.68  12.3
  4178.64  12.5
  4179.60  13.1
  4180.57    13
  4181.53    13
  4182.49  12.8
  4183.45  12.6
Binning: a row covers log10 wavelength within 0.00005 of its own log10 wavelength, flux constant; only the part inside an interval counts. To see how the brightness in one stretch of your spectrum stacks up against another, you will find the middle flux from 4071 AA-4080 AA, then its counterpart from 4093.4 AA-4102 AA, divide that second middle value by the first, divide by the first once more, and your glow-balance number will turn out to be 0.070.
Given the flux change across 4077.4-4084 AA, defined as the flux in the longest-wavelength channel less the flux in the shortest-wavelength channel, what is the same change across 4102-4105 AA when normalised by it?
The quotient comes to -3.0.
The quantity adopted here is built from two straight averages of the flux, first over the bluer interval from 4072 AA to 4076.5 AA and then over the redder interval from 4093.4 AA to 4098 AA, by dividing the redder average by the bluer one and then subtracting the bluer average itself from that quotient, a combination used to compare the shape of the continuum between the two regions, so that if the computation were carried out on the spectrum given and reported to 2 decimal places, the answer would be -14.11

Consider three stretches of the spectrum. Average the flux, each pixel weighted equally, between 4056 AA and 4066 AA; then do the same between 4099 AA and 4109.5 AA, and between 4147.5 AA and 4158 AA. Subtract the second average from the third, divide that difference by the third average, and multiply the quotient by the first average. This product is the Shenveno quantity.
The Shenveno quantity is -2.4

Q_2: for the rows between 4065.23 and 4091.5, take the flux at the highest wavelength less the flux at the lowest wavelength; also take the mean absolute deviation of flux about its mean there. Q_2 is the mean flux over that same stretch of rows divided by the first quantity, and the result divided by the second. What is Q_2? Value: 81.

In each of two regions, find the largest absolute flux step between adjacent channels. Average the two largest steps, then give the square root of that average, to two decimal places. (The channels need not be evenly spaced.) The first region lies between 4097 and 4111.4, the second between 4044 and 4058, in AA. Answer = 0.97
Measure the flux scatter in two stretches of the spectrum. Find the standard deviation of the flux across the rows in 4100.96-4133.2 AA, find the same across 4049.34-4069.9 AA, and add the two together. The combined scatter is 1.3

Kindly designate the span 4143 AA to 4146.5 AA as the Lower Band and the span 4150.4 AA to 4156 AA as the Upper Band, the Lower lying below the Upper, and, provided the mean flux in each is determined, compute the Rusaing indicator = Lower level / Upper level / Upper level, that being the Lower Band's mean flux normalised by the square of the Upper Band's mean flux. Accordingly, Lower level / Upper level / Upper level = 0.075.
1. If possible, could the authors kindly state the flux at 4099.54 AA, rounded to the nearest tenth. 16.2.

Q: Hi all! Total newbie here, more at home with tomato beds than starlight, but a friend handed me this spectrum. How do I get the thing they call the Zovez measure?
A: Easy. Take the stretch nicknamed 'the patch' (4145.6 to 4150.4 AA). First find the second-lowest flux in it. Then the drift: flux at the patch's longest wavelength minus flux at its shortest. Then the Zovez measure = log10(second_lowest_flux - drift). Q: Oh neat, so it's 1.15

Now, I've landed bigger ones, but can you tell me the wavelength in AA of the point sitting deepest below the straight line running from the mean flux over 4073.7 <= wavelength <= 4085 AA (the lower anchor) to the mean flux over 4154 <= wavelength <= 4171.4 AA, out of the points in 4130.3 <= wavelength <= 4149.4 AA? 4130.81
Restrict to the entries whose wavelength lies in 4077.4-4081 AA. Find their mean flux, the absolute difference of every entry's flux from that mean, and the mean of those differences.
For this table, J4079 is 0.19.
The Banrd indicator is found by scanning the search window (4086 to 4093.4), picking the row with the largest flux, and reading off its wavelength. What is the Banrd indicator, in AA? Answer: 4091.05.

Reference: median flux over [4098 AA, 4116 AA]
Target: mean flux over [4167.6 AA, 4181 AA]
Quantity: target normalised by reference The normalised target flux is 0.86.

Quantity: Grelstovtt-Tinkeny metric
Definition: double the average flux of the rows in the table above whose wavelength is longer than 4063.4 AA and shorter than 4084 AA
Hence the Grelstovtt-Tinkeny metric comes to 31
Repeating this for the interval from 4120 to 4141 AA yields 28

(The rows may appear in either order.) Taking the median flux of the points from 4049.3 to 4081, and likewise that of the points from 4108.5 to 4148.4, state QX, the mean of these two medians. 14.7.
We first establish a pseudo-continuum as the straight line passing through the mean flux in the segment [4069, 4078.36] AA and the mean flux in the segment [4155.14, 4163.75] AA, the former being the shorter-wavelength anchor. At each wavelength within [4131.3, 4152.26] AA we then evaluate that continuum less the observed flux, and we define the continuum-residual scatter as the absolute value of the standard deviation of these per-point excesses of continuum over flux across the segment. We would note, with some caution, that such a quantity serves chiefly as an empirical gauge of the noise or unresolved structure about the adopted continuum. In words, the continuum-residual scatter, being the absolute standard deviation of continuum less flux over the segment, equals 0.20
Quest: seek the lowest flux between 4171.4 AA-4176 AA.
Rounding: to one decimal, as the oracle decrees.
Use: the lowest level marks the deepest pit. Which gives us 12.3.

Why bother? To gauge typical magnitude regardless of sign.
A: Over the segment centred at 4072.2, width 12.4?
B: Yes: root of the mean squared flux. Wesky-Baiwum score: 15.4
